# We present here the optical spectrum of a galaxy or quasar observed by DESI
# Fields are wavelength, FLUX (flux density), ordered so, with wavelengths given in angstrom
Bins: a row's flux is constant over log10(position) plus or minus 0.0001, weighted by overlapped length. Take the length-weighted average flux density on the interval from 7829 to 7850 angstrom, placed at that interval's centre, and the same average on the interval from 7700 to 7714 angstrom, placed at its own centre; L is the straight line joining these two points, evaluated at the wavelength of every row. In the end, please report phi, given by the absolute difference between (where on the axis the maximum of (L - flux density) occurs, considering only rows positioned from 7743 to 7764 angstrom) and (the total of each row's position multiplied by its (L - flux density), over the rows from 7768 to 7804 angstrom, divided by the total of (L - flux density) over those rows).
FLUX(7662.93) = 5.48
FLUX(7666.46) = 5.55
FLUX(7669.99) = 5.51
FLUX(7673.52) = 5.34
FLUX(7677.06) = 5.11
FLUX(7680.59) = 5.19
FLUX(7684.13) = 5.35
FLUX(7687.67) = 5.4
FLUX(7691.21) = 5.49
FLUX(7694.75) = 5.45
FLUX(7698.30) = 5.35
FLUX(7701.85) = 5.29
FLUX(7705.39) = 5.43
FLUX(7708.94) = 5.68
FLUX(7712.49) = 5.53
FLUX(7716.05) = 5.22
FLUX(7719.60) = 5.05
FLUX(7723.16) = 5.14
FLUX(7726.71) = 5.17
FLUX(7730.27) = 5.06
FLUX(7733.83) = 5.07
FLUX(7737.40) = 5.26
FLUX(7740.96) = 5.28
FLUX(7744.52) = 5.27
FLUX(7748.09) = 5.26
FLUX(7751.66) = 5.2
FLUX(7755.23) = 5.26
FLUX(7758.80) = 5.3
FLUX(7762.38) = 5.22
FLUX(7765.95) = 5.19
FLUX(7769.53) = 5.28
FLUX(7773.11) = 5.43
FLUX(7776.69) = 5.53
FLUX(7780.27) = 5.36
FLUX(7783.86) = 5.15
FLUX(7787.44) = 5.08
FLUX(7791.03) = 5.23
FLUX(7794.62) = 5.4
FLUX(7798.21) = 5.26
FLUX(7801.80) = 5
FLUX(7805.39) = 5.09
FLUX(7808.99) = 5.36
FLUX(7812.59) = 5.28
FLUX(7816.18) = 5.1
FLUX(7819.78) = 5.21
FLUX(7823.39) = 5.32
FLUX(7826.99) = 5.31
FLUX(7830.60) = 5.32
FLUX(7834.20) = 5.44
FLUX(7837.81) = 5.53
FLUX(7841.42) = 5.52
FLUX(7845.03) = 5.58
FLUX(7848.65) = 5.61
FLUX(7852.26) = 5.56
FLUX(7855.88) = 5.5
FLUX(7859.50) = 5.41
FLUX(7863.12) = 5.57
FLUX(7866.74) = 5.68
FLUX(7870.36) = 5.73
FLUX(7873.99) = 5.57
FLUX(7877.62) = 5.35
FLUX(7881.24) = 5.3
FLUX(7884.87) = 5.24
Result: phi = 38.0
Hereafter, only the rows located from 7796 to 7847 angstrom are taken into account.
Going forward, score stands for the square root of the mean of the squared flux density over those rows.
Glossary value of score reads 5.31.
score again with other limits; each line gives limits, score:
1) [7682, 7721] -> 5.39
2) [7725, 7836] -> 5.25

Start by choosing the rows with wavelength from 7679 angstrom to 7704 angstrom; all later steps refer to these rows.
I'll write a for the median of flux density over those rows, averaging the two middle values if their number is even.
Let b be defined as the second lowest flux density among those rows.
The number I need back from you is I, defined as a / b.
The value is 1.011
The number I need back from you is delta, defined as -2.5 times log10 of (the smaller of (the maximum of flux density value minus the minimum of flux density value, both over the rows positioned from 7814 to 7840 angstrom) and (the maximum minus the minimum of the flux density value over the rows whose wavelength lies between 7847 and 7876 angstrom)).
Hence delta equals 1.2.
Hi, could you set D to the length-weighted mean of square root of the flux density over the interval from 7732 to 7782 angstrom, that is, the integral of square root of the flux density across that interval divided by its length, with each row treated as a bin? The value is 2.30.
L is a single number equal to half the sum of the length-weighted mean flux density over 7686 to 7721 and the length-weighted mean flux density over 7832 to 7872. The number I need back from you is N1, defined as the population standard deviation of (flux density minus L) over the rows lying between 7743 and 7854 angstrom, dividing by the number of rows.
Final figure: 0.154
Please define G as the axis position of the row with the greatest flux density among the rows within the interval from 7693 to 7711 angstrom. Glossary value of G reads 7708.94 angstrom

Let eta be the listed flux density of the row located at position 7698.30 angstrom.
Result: 5.35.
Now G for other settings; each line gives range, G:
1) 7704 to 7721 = 7708.94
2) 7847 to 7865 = 7848.65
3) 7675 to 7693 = 7691.21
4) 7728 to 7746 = 7740.96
